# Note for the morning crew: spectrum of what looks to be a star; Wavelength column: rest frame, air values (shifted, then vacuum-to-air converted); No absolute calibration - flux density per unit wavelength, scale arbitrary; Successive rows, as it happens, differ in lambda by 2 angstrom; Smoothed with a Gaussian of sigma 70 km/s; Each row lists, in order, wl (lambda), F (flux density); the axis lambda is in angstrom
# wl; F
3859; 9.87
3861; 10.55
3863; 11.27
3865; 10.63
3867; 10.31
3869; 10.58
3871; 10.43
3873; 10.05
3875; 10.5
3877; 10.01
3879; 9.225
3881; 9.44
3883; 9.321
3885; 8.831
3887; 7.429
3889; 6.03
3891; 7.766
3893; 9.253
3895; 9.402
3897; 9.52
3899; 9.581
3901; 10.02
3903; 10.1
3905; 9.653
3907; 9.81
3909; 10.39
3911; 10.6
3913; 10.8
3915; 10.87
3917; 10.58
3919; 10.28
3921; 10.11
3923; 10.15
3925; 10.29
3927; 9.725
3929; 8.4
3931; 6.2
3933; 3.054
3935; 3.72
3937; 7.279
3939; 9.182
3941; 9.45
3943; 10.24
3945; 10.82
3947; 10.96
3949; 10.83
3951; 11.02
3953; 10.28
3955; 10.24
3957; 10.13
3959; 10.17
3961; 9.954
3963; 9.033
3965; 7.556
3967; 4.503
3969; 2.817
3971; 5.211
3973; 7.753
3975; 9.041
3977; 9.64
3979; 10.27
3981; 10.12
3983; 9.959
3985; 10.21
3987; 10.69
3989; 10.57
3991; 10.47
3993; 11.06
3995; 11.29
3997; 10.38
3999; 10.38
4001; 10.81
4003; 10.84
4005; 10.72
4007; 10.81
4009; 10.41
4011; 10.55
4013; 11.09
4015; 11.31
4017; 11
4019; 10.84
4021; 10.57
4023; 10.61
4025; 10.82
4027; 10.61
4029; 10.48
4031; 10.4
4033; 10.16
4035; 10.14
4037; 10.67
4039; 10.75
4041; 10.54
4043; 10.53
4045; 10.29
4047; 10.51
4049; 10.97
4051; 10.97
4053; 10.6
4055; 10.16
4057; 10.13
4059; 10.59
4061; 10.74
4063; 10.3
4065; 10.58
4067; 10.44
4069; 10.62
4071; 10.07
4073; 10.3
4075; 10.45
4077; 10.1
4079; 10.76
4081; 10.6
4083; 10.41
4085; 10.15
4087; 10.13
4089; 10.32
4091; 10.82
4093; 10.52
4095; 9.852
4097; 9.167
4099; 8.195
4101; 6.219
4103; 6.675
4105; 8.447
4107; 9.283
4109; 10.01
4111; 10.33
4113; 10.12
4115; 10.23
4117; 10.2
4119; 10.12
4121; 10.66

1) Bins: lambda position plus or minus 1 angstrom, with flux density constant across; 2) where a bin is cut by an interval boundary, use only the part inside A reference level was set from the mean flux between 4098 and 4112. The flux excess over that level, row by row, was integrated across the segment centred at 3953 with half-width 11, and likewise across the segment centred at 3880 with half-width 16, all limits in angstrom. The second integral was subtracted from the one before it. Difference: 13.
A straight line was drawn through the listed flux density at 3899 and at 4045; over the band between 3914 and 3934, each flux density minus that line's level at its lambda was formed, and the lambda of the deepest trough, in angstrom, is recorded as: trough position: 3933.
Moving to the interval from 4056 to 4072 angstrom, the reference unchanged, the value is 4071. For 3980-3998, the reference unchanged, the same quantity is 3983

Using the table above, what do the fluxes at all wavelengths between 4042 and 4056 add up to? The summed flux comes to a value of 74.03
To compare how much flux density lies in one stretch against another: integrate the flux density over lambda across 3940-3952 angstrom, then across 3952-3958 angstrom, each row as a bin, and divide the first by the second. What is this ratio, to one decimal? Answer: 2.1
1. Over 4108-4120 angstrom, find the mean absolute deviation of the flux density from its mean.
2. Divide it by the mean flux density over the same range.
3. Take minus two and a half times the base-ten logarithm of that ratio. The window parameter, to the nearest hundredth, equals 5.19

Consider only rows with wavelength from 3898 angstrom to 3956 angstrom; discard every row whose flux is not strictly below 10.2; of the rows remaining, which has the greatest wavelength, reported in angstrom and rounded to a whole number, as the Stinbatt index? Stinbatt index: 3941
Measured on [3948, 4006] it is 3983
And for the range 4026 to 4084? 4077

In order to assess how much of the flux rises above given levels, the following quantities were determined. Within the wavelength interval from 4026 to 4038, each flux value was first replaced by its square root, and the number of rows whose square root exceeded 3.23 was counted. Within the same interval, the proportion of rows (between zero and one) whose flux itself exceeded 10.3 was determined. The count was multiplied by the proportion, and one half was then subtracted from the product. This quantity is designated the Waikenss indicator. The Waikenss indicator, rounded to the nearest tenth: 1.5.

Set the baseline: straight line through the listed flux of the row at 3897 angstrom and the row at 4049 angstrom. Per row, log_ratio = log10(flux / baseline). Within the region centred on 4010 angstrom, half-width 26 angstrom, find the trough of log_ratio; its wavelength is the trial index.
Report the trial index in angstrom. 4035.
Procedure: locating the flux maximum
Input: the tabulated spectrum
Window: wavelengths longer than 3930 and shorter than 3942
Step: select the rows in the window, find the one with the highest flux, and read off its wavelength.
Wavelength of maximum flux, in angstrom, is 3941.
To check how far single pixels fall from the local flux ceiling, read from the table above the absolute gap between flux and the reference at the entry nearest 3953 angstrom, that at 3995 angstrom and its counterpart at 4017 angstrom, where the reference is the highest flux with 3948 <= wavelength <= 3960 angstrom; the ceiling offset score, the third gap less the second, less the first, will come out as -1.0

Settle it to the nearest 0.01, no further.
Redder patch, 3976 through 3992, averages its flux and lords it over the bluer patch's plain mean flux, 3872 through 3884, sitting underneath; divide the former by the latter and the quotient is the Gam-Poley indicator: 1.05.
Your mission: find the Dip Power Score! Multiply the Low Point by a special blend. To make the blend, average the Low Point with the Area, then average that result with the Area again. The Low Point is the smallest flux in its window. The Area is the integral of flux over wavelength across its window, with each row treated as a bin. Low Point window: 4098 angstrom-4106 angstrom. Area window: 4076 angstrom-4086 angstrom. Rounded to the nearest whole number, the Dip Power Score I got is 495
